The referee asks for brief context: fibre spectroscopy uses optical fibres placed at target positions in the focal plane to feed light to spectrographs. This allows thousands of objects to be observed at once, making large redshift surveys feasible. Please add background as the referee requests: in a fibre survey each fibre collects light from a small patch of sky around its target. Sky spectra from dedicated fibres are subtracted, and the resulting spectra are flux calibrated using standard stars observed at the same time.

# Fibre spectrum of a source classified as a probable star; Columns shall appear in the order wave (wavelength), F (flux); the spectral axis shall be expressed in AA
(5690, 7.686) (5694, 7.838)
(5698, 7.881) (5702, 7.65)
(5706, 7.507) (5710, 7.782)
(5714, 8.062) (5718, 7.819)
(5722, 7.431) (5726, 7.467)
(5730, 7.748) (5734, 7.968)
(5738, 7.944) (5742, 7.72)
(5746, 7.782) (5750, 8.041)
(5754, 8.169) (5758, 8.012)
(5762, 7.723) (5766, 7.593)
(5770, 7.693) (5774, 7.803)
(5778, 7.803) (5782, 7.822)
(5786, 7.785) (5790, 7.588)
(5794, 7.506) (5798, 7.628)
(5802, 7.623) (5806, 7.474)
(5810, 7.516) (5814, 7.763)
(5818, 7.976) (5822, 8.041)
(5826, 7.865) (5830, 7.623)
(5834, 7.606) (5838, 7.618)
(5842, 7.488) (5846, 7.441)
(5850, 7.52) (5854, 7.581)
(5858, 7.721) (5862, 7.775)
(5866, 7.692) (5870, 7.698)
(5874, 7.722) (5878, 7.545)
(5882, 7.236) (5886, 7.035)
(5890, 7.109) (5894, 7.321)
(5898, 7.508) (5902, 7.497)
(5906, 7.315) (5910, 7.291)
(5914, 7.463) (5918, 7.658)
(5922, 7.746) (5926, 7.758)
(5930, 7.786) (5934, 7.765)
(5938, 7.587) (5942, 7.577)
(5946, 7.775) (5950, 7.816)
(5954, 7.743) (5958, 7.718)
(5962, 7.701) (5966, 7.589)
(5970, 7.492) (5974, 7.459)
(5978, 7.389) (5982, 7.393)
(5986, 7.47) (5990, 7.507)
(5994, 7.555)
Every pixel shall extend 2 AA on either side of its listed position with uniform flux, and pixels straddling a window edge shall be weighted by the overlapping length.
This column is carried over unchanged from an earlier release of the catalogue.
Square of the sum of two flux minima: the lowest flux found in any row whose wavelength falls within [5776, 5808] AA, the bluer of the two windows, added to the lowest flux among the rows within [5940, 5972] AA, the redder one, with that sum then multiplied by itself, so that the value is 224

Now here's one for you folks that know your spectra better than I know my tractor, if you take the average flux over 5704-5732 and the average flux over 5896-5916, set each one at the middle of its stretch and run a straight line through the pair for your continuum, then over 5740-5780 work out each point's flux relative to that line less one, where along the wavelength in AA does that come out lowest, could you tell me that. 5766 AA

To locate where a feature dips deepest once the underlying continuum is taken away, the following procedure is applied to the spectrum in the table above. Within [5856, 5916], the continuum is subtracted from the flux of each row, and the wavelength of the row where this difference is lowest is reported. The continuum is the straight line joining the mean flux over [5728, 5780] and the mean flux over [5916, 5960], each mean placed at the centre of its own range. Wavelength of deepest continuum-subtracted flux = 5886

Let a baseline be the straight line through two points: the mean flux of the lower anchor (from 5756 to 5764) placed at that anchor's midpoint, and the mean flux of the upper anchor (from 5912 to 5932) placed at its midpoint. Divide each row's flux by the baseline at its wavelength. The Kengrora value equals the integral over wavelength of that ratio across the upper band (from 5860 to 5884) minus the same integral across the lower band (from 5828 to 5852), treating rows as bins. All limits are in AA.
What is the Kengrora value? 0.30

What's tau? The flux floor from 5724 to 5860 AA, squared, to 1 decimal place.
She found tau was 55.4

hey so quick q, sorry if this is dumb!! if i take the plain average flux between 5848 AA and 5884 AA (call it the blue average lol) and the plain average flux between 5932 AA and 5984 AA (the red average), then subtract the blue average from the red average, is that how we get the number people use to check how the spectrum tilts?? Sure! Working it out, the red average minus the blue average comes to 0.01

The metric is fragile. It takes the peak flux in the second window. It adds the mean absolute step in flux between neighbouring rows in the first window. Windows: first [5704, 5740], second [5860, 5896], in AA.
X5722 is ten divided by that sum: 1.25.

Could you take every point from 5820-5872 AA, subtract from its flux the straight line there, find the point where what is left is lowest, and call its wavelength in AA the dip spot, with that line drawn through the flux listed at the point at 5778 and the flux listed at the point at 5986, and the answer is 5846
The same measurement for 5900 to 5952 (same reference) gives 5910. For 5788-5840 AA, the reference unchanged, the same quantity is 5806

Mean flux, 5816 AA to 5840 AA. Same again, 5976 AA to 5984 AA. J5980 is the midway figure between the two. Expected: 7.59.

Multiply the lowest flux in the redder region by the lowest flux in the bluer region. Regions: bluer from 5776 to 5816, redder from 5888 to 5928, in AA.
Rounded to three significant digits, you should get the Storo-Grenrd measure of 53.1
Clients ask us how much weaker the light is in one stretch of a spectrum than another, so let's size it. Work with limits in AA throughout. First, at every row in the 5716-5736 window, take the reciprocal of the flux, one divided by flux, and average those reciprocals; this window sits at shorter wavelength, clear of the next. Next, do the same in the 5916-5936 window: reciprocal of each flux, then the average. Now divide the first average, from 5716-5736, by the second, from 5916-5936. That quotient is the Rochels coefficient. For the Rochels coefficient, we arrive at 1.01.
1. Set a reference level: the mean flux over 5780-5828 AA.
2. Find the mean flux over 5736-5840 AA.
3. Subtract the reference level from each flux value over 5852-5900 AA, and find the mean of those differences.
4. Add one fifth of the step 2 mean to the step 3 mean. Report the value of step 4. 1.33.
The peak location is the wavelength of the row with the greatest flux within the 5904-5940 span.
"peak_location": 5930 AA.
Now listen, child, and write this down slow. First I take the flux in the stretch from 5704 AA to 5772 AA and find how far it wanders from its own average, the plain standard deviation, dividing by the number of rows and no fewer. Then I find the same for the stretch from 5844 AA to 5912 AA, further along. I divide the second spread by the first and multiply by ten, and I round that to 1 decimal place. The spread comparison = 10.2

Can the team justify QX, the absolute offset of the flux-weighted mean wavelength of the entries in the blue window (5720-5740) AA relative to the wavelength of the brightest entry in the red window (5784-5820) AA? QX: 87.8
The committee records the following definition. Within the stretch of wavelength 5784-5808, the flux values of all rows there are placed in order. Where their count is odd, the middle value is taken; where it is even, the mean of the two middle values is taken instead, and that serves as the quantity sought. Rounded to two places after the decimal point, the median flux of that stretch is 7.61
